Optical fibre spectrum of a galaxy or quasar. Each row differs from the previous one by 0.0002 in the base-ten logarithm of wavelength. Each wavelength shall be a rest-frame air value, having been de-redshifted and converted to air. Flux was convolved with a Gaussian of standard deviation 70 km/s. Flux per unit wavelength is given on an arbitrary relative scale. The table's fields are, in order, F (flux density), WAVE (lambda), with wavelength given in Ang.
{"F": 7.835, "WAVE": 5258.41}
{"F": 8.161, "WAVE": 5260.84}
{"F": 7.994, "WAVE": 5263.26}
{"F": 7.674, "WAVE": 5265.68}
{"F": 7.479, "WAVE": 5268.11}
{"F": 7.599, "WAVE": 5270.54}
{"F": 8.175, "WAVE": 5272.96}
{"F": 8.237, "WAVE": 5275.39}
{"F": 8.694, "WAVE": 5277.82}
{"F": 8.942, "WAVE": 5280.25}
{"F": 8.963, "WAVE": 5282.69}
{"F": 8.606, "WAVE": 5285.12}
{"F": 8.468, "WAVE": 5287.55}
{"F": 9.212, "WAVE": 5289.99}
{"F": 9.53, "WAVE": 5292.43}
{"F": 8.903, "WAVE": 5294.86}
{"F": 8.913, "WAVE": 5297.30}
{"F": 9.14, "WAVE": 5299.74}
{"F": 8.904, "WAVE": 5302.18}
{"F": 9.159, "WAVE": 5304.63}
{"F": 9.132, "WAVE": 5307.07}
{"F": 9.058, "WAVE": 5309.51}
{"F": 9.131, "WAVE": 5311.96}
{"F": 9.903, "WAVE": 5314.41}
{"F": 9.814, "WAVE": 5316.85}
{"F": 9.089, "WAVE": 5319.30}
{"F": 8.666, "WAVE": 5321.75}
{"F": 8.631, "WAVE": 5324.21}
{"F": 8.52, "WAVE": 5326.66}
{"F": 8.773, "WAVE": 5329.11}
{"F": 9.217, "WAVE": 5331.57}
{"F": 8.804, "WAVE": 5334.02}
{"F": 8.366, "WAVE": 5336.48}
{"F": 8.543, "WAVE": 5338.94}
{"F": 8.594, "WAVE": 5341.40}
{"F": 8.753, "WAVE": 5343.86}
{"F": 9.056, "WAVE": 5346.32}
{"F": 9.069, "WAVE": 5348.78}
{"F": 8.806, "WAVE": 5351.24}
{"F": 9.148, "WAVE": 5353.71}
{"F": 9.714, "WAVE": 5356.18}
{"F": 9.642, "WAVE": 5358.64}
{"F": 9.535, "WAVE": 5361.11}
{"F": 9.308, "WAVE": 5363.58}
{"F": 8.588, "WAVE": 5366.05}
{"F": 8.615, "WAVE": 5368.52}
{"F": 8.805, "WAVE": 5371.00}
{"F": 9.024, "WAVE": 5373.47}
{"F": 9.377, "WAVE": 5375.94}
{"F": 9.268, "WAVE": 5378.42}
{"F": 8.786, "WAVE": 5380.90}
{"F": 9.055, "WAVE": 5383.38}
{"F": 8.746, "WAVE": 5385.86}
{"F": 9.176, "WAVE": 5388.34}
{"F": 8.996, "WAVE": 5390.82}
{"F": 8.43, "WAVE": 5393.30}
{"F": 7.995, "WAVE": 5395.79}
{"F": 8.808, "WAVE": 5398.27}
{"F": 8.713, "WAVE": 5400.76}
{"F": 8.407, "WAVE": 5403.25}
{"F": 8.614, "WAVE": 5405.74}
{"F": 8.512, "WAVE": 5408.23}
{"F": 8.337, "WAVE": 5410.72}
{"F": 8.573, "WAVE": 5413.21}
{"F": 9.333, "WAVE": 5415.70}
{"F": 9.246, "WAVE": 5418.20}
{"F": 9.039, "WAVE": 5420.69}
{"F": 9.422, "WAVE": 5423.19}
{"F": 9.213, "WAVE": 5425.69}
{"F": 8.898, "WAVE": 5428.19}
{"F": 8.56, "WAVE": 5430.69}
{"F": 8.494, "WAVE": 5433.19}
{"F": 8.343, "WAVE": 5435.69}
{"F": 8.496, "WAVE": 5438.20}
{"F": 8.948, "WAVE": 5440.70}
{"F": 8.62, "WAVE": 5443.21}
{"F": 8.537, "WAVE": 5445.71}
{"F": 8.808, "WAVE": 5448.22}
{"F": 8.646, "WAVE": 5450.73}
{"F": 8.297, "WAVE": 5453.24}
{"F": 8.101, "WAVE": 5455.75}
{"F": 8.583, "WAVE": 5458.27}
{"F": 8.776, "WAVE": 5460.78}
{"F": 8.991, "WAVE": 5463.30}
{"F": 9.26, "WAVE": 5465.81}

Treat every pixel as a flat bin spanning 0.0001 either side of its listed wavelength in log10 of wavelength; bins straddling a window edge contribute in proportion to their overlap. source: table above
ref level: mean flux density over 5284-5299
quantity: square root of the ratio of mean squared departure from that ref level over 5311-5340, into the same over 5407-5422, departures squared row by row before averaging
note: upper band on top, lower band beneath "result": 0.8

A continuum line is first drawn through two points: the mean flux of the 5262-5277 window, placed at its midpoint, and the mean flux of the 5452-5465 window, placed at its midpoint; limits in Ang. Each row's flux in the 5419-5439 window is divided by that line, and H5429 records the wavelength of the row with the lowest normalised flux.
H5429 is 5435.69 Ang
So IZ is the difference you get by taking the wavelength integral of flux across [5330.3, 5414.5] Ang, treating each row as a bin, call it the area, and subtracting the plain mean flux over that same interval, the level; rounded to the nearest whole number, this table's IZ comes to 737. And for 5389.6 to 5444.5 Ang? 470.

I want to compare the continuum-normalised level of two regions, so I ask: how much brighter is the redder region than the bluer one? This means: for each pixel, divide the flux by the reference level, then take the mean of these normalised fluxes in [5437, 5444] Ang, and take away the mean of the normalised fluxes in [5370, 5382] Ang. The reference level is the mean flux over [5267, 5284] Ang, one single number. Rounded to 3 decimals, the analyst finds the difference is -0.044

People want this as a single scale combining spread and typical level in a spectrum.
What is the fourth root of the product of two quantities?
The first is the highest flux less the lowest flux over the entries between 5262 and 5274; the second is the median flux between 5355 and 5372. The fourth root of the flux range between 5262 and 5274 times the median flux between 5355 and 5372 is 1.60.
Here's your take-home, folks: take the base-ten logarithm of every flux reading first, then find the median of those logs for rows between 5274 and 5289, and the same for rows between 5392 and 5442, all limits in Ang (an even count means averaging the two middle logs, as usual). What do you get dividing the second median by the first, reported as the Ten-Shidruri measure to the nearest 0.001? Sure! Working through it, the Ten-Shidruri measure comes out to 0.997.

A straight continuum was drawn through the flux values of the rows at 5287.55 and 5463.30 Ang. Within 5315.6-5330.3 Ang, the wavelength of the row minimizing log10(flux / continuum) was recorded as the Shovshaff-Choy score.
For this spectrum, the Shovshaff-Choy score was 5326.66 Ang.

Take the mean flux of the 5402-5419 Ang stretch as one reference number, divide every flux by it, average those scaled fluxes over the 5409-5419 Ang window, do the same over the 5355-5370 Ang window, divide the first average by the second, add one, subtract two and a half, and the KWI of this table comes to -0.54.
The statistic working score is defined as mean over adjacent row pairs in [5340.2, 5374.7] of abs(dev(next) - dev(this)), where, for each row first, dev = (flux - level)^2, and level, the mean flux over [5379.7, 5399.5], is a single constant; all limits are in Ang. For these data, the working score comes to 0.17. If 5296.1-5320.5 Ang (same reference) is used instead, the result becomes 0.32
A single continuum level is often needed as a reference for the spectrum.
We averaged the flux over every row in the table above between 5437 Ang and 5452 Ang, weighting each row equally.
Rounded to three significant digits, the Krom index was 8.68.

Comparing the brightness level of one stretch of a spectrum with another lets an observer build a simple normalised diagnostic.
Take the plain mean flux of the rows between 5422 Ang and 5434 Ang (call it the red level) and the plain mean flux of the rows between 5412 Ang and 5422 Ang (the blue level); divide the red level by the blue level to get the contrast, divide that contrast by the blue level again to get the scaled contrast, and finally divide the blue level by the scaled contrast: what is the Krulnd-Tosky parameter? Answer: 83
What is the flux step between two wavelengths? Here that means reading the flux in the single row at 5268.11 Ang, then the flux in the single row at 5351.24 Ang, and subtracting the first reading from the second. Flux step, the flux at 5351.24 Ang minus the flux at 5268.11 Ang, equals 1.3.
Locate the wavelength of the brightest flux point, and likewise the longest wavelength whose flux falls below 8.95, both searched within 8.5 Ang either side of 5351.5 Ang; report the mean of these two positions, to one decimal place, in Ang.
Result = 5353.7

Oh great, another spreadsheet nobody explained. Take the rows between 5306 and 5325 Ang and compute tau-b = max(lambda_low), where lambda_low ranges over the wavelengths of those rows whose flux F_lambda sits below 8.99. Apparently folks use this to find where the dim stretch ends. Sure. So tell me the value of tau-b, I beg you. 5324.21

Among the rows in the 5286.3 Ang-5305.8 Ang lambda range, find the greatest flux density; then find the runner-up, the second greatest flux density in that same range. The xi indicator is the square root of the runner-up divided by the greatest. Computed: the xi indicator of 0.983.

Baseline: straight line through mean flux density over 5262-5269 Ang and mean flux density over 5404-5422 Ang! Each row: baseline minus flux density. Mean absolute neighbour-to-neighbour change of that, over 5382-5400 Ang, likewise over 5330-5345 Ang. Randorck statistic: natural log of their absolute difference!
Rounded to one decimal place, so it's -1.5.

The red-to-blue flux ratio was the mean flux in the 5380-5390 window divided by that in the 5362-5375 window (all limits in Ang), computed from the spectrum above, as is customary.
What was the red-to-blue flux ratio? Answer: 1.01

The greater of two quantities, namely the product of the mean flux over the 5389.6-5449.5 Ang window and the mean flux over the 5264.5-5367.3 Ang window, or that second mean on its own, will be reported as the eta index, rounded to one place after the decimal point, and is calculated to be 77.4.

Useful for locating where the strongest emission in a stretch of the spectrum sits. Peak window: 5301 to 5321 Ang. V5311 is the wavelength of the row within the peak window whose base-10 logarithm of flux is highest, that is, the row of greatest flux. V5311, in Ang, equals 5314.41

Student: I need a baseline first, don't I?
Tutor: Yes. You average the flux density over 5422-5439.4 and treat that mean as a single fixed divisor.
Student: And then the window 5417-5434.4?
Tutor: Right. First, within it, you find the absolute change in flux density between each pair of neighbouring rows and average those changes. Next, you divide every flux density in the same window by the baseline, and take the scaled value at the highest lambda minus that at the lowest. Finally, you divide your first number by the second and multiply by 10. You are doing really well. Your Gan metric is -30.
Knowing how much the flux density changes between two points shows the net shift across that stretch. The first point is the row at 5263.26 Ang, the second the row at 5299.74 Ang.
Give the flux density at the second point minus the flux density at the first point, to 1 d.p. 1.1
